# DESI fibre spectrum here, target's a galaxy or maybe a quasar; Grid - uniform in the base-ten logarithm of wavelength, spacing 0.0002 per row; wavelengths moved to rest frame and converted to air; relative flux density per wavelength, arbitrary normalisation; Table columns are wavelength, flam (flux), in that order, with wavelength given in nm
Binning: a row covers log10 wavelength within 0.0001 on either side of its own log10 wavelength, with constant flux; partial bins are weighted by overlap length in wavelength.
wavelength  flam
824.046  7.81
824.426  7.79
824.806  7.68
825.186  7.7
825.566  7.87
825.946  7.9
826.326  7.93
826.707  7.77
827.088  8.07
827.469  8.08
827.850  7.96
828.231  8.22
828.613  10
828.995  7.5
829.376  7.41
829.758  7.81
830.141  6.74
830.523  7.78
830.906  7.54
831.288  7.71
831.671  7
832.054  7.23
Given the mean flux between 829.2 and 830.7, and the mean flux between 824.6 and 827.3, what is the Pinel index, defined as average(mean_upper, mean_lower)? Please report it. 7.64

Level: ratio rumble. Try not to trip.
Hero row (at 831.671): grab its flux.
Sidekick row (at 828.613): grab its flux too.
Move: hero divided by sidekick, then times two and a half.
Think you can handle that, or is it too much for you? 1.75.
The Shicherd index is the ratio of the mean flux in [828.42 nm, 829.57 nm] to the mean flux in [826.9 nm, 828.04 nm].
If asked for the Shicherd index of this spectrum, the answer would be 1.03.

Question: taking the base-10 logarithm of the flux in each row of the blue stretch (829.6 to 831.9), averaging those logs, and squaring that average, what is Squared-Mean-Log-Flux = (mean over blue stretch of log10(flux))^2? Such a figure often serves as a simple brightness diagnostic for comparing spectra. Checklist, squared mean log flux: 0.76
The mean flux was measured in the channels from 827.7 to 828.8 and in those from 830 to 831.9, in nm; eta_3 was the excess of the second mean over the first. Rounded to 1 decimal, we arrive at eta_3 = -1.4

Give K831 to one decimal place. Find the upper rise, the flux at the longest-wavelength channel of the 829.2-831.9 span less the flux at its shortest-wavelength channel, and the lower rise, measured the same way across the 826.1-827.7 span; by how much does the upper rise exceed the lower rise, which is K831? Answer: -0.6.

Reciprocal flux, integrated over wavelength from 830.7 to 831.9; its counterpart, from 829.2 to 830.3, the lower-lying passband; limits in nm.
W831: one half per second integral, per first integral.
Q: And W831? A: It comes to 21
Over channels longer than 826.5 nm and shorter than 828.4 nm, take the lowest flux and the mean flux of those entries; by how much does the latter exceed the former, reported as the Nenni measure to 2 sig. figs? 0.25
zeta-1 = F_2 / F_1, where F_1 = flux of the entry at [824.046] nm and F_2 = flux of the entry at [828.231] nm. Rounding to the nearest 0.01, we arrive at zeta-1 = 1.05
